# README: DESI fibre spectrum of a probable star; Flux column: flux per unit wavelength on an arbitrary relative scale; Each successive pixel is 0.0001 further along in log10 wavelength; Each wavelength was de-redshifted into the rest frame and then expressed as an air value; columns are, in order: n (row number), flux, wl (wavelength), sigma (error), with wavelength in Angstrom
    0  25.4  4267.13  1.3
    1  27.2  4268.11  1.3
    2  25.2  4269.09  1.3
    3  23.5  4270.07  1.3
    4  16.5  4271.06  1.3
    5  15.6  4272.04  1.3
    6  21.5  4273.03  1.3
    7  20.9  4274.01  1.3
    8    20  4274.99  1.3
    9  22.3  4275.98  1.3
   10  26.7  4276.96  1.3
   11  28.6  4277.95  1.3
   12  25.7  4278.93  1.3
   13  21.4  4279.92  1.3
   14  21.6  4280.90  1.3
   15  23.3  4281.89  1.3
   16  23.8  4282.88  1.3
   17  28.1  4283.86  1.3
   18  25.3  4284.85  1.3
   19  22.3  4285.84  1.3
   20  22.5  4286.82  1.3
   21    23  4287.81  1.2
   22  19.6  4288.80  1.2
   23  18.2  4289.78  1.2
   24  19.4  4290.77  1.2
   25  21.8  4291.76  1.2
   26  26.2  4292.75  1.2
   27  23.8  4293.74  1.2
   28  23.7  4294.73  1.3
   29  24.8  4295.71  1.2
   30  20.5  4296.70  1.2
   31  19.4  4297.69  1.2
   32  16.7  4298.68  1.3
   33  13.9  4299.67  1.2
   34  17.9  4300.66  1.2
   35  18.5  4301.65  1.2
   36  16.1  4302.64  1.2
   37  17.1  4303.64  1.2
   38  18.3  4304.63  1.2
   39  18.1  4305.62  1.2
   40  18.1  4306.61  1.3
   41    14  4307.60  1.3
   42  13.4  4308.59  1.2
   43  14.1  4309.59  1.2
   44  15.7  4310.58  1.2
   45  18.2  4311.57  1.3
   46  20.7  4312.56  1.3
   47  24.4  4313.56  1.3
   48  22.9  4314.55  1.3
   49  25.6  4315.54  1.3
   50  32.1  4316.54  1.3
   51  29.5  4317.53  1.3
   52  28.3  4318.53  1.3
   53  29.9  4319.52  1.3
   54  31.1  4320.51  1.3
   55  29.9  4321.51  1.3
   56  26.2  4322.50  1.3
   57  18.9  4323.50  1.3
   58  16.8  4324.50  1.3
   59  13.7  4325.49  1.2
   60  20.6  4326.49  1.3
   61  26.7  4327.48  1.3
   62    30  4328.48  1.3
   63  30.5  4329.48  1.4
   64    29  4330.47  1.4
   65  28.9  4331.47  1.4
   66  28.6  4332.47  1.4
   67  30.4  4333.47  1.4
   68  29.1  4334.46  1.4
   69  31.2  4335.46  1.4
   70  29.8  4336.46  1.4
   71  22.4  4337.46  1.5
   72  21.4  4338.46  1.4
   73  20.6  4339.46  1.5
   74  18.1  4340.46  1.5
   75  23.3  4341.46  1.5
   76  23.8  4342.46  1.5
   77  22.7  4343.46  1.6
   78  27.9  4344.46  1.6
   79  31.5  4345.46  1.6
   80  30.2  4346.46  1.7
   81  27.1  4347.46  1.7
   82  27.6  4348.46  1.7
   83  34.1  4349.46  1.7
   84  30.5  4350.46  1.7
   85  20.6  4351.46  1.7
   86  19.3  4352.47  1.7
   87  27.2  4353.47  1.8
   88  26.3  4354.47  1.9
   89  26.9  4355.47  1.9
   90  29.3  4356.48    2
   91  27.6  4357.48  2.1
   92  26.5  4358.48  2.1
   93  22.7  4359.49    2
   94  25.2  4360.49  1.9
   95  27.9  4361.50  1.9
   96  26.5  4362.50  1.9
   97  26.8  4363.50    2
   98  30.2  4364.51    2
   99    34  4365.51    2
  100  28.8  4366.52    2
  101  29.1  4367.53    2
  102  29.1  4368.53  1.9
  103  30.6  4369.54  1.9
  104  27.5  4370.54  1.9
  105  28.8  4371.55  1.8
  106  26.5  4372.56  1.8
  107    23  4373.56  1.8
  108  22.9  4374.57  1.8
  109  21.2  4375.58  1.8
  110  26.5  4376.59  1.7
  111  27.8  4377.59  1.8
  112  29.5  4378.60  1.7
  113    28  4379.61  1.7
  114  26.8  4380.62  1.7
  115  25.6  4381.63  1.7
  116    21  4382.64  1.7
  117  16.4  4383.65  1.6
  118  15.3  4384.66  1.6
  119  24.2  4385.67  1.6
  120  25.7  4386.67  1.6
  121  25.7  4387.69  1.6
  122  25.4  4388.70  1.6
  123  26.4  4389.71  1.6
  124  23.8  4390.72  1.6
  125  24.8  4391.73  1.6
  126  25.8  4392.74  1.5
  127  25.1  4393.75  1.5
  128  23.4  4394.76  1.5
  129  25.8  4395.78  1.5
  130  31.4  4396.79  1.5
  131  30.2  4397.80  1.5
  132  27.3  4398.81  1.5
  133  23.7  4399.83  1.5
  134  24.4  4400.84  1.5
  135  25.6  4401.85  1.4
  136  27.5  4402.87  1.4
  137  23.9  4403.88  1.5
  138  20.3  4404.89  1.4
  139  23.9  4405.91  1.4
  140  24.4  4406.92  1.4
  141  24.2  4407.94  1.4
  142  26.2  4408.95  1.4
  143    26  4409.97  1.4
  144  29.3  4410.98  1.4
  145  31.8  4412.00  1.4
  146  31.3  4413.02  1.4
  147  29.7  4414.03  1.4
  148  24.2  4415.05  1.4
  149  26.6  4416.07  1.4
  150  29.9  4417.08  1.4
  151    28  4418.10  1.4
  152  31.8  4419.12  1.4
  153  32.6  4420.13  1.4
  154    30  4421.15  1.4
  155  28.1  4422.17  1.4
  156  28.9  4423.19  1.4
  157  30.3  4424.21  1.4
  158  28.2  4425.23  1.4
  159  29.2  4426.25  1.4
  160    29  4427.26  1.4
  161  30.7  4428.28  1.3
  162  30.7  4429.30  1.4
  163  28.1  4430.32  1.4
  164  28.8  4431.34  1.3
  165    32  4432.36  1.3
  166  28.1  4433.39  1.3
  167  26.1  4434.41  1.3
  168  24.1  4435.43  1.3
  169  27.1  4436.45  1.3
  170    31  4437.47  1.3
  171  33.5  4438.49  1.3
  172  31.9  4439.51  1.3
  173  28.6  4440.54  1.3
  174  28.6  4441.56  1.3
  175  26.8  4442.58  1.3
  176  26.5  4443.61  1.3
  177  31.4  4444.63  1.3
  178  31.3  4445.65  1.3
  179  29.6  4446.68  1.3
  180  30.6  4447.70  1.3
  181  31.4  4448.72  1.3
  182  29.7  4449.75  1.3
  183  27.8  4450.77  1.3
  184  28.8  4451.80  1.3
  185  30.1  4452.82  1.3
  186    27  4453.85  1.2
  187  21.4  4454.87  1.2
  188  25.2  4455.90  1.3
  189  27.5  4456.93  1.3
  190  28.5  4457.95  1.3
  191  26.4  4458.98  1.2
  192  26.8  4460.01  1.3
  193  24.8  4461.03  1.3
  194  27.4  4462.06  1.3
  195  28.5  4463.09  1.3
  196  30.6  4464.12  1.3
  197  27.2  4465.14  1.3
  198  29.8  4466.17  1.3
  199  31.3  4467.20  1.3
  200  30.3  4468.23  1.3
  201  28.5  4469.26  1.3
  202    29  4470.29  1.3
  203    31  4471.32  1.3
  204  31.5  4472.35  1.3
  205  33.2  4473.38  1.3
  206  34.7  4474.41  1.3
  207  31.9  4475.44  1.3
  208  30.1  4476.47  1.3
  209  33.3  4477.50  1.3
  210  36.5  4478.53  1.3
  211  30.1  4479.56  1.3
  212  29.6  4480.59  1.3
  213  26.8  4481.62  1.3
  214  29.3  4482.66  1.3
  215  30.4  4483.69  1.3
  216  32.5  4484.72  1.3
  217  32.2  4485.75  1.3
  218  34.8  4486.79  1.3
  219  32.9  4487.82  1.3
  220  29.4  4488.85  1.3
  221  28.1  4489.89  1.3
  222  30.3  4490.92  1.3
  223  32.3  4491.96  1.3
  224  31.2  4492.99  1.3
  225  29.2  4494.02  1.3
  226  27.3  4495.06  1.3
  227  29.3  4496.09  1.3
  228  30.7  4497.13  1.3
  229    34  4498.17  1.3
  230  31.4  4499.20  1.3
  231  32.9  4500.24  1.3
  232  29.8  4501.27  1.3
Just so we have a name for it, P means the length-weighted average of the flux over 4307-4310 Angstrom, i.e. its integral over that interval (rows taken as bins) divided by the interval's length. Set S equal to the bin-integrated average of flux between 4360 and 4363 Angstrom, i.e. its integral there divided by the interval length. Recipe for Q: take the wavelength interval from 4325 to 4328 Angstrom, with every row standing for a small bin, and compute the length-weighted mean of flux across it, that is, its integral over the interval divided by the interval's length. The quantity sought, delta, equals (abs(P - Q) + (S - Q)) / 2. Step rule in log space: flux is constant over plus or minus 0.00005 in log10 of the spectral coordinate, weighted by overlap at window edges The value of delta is 6.3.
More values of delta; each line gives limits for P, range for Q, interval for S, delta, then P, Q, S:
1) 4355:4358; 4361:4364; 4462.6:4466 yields 1.3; 27.9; 27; 29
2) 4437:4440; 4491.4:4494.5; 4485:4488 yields 1.8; 32.2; 31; 33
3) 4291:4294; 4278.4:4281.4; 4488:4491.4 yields 3.6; 23.5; 23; 30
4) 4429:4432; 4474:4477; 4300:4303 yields -5.9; 29.2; 32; 17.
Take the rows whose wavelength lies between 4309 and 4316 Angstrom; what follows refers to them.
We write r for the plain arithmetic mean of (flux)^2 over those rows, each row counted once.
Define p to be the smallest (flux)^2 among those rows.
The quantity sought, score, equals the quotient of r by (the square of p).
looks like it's 0.0108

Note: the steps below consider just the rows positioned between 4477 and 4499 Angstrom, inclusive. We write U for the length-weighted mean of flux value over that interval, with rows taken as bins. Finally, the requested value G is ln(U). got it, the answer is 3.43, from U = 31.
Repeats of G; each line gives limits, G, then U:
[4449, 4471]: 3.33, 28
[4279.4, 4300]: 3.09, 22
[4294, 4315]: 2.92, 18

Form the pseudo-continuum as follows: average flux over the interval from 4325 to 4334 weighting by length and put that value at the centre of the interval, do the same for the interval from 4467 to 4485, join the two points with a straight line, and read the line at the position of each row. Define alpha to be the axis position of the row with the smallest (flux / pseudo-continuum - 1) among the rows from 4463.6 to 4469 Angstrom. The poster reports 4465.14 Angstrom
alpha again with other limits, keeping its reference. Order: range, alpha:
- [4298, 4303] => 4299.67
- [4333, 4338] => 4337.46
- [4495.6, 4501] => 4496.09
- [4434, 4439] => 4435.43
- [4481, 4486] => 4481.62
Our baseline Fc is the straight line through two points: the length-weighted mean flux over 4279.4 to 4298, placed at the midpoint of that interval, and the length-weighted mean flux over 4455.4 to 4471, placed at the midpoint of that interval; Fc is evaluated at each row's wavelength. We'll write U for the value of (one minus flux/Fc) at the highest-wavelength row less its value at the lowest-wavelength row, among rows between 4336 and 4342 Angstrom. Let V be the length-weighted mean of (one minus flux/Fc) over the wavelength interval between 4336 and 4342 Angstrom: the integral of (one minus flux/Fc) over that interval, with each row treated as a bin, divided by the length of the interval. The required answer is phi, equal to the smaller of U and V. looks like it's 0.07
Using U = 0.3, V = 0.07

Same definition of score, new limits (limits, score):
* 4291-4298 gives 0.0037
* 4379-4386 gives 0.0096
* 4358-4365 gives 0.0027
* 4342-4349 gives 0.0028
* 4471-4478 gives 0.0013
